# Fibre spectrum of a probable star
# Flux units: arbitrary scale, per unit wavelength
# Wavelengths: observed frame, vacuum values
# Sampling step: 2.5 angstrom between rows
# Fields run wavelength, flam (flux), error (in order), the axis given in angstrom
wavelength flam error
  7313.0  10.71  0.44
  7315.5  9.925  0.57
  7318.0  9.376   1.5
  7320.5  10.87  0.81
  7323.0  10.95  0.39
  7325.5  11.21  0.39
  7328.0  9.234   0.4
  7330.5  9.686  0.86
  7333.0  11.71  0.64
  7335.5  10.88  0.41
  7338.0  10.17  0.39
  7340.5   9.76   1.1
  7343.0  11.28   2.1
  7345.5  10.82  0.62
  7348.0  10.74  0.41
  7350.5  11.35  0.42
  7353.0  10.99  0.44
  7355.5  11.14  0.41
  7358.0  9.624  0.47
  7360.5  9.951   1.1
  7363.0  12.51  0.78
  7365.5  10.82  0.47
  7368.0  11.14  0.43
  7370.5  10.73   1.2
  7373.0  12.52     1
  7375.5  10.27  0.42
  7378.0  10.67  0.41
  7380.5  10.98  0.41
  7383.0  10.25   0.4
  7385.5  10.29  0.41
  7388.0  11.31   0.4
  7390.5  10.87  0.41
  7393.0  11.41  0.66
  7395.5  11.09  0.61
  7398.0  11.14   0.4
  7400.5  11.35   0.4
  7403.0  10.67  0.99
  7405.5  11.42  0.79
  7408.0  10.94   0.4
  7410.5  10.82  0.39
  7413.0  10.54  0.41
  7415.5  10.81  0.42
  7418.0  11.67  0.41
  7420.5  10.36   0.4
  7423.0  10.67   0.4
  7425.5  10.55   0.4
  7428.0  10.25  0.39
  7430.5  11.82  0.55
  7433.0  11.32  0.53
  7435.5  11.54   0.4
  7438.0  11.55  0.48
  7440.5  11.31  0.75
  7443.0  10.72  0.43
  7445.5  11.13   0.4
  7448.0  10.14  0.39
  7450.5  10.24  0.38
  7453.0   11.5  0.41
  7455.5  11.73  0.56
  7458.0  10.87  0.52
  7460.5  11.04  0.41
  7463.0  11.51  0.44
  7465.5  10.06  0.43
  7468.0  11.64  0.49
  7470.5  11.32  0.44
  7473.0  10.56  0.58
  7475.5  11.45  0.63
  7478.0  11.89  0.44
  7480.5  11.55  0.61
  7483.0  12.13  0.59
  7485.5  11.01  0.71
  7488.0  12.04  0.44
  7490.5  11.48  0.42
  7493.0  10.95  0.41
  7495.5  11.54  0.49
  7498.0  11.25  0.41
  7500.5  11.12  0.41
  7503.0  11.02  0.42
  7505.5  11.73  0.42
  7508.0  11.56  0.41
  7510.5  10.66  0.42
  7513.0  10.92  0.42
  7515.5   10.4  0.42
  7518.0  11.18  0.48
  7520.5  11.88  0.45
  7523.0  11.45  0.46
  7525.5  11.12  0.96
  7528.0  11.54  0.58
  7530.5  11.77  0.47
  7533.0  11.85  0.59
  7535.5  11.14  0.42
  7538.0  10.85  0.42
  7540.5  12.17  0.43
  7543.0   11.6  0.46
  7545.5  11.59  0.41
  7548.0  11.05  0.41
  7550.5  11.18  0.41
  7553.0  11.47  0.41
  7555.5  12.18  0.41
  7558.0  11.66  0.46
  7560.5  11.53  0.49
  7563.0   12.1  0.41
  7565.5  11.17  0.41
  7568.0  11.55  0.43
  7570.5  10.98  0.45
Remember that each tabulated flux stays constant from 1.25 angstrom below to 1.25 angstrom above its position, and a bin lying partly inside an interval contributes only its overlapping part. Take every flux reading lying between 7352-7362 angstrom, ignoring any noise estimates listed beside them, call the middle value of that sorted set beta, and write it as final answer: 10.47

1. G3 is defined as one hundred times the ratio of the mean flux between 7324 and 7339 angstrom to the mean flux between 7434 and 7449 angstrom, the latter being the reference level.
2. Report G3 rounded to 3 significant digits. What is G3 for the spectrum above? 94.7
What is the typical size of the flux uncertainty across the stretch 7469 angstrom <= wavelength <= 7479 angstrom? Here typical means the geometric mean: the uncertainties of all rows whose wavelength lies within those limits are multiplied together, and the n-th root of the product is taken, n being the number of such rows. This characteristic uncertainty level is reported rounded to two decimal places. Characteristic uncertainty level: 0.52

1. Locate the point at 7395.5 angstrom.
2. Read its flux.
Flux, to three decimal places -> 11.090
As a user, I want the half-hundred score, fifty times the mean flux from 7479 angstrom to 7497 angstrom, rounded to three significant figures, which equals 576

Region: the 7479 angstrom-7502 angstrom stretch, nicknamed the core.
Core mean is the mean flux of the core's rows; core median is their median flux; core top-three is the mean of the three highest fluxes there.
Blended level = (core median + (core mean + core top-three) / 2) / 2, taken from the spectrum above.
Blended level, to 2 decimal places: 11.58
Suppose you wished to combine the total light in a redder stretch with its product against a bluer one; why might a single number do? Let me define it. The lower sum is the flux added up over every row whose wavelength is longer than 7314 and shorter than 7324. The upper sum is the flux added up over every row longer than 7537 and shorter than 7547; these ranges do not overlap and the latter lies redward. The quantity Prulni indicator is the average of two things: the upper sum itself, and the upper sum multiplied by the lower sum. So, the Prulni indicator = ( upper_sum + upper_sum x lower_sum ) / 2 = 973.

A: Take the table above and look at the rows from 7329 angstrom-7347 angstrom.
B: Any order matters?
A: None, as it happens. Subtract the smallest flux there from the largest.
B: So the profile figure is 2.0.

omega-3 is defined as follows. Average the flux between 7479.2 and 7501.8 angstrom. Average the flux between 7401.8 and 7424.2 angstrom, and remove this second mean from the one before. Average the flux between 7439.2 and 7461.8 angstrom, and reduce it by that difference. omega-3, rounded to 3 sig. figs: 10.4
